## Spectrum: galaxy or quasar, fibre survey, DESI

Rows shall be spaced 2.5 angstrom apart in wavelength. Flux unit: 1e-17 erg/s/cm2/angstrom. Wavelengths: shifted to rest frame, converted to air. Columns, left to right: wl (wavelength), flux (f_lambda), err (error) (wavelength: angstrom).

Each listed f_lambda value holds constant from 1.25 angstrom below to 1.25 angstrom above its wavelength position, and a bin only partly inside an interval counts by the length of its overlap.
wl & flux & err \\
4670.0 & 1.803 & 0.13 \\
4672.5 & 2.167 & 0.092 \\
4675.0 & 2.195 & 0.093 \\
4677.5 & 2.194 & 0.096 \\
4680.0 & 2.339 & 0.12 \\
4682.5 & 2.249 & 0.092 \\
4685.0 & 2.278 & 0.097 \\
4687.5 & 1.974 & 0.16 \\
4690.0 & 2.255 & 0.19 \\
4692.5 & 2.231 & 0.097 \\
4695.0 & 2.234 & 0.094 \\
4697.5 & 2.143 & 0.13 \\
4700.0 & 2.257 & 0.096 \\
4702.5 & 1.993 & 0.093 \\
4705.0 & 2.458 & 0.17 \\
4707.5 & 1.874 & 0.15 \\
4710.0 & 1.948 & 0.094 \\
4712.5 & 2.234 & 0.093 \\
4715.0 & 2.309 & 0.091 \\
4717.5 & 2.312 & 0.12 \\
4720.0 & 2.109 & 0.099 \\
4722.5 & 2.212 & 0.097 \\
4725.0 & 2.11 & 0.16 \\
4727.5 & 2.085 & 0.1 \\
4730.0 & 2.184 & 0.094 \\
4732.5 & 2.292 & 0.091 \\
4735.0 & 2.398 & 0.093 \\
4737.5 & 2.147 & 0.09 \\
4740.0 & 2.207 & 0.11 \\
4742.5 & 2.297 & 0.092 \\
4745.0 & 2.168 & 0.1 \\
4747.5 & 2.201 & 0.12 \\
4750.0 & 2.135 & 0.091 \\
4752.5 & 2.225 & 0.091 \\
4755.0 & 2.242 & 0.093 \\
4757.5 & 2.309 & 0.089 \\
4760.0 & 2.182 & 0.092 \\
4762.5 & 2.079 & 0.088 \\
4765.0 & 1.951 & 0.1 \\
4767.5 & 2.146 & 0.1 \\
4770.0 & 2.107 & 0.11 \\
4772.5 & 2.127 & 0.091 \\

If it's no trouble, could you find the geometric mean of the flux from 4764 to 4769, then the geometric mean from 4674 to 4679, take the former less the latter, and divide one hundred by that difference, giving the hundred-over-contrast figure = -674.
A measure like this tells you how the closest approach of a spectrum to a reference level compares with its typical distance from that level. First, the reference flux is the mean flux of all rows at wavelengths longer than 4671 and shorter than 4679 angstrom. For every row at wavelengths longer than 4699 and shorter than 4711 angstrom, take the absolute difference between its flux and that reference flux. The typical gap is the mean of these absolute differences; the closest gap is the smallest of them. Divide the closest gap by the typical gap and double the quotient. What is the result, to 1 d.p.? 0.7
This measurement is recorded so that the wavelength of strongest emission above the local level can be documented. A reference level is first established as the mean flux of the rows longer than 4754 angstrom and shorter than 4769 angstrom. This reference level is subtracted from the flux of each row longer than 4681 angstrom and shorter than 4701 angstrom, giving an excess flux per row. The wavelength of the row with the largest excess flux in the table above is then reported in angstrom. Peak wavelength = 4685.0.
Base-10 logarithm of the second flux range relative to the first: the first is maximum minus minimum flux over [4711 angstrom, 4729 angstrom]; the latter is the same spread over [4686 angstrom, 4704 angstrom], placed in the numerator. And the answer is 0.1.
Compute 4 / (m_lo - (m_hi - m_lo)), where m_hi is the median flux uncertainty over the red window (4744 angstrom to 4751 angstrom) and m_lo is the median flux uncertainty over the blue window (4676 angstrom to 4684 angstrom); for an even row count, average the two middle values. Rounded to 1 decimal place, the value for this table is 43.5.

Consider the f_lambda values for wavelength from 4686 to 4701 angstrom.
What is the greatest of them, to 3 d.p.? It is 2.257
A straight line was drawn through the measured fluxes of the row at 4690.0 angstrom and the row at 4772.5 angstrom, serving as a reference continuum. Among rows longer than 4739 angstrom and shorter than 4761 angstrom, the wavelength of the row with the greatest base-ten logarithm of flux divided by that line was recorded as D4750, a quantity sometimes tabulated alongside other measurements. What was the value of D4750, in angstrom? 4757.5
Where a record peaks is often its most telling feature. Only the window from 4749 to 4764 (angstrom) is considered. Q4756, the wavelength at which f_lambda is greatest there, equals 4757.5 angstrom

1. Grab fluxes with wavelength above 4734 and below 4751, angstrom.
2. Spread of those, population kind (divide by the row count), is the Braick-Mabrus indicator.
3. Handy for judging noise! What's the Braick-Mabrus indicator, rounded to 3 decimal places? 0.087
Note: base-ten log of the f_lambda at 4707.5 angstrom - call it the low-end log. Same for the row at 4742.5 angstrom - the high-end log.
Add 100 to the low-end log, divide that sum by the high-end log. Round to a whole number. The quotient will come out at 278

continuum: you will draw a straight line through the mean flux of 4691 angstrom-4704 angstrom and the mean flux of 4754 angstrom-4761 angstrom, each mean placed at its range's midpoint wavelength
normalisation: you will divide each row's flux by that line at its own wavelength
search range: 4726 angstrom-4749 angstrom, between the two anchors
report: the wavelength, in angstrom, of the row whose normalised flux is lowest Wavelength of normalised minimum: 4727.5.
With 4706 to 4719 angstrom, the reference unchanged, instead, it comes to 4707.5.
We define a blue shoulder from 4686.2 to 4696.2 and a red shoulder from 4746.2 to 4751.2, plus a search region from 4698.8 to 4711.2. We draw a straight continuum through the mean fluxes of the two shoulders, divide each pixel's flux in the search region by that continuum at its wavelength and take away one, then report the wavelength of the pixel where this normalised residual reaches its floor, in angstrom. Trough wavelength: 4707.5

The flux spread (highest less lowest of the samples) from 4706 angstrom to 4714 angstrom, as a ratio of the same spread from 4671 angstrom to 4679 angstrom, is 12.9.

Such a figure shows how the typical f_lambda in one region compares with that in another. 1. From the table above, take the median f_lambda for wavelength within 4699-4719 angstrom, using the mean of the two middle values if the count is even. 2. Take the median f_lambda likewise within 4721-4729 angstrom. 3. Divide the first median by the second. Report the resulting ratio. 1.06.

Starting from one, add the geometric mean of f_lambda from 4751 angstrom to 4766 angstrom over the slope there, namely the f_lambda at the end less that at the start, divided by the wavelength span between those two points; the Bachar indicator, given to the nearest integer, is -98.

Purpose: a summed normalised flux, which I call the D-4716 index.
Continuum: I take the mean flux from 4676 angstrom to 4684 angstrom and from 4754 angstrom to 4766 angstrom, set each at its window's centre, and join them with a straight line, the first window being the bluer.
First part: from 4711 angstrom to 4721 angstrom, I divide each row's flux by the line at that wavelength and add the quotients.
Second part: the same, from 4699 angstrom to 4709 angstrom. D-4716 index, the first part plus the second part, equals 7.90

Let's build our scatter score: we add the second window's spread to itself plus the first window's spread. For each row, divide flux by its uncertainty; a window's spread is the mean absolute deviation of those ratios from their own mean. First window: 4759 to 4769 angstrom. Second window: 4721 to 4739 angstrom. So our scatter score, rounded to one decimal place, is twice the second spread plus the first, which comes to 7.4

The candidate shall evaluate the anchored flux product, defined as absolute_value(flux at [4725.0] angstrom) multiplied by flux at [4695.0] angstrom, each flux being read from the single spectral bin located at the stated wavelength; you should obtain 4.71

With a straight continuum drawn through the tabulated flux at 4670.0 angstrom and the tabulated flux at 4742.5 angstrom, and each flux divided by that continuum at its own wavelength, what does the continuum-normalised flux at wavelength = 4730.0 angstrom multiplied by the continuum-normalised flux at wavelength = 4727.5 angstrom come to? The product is 0.94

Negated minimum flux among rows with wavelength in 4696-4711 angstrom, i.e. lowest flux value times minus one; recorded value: -1.87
